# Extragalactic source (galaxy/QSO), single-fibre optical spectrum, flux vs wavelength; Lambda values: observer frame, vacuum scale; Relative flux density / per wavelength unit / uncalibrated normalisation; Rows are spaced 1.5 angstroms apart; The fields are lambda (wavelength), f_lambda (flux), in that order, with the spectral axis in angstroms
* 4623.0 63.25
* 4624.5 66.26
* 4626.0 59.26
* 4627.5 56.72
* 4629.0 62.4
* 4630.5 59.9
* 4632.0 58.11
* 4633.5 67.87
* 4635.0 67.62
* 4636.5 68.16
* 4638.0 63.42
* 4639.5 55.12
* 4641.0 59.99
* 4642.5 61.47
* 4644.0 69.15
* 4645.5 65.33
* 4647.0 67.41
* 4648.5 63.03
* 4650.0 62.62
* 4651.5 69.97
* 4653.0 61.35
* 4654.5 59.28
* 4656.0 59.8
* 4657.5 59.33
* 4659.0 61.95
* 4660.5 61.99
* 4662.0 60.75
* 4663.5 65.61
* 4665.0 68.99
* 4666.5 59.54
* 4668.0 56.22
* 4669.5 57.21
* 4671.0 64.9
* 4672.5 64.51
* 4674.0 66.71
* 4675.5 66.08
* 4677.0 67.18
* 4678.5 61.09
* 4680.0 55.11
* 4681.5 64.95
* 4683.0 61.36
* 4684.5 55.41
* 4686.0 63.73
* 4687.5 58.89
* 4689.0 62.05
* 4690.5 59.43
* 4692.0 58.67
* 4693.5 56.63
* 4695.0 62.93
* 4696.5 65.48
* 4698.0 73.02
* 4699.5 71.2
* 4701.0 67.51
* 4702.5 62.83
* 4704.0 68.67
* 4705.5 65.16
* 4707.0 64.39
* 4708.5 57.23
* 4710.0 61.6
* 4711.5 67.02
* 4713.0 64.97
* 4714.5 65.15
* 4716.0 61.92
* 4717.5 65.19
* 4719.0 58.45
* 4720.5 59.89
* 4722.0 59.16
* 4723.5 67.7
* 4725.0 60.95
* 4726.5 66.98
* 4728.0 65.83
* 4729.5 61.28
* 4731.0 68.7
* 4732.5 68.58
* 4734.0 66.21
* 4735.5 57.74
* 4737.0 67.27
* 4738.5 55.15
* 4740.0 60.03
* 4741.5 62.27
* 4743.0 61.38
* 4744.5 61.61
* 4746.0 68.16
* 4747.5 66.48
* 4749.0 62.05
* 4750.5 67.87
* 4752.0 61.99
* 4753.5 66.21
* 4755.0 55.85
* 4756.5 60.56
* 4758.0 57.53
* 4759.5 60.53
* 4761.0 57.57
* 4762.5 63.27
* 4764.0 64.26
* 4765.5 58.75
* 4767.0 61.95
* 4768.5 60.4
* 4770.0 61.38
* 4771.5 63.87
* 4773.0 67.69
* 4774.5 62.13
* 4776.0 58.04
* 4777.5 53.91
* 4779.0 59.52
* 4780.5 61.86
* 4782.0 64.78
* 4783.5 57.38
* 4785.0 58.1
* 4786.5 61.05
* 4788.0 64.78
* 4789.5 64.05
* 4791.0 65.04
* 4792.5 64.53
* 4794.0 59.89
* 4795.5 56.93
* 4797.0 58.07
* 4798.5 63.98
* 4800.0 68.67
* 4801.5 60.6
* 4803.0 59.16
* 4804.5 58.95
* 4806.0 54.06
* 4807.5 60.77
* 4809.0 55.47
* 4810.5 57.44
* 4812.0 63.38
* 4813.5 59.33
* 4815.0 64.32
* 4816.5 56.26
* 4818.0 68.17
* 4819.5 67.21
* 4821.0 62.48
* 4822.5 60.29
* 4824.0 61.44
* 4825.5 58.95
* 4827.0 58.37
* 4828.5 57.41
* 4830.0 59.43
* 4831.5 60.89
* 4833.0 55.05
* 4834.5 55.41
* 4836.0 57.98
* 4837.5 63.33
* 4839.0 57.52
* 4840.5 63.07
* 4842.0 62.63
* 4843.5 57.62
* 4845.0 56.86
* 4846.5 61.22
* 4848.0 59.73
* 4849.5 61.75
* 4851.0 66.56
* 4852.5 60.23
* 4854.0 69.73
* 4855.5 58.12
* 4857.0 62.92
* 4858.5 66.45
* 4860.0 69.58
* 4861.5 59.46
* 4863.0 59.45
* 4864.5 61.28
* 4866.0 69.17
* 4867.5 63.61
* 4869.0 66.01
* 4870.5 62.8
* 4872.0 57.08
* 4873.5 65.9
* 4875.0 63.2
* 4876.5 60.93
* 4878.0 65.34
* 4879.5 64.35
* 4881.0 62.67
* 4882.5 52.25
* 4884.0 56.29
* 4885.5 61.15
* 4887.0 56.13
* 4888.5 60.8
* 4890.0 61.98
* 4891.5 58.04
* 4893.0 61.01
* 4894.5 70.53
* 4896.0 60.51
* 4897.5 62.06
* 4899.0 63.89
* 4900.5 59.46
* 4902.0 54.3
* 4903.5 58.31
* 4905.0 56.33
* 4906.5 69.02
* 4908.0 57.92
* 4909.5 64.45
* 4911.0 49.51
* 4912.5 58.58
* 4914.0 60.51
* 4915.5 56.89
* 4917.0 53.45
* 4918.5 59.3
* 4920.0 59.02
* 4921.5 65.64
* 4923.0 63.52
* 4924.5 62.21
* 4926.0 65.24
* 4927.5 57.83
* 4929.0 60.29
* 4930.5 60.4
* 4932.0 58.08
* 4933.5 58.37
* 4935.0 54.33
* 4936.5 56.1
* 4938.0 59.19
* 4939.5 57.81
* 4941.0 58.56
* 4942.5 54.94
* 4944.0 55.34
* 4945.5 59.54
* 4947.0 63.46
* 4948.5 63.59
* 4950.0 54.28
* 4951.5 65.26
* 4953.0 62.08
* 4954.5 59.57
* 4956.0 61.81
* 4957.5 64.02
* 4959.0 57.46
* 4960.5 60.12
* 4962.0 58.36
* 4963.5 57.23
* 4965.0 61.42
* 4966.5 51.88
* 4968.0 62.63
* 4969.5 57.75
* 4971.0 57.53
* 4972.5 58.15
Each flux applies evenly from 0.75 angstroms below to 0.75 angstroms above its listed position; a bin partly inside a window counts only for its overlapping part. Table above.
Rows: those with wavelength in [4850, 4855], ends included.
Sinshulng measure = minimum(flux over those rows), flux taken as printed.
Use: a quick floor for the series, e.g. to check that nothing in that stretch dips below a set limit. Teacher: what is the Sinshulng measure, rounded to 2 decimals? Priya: 60.23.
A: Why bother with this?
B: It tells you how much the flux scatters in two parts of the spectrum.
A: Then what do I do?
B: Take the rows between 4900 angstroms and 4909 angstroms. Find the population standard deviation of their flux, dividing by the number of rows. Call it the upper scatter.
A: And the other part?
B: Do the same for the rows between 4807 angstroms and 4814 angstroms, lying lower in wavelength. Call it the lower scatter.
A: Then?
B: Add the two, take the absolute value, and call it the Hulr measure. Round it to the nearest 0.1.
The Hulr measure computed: 7.4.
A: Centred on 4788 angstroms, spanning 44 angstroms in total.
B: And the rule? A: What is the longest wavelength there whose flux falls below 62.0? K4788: 4809.0 angstroms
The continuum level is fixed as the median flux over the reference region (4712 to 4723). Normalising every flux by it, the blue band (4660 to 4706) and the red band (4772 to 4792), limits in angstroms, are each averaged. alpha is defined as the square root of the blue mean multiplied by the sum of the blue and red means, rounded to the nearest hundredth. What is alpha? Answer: 1.43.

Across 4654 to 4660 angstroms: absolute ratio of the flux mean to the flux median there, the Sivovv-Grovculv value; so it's 1.01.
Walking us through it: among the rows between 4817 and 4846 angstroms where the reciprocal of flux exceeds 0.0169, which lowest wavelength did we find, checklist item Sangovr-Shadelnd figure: 4825.5 angstroms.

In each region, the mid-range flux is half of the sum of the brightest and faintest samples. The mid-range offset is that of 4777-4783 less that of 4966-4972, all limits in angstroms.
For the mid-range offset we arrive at 2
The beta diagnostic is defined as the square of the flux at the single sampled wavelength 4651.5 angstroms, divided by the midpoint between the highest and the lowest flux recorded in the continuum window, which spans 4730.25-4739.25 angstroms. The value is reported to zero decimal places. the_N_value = 79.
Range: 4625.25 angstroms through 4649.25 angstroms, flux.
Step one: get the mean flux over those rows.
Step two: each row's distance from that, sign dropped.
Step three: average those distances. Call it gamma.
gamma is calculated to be 3.7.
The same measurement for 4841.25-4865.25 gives 3.2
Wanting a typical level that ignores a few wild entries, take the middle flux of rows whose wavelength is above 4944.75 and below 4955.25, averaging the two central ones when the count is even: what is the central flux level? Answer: 62.1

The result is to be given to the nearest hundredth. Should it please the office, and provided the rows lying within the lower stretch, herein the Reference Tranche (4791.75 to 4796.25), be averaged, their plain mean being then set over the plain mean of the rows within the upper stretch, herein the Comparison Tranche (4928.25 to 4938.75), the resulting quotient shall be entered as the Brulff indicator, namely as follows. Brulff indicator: 1.04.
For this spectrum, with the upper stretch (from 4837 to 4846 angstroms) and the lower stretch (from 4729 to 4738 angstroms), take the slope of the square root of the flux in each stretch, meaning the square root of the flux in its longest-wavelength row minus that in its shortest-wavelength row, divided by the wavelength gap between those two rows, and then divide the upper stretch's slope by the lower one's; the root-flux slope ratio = -1.1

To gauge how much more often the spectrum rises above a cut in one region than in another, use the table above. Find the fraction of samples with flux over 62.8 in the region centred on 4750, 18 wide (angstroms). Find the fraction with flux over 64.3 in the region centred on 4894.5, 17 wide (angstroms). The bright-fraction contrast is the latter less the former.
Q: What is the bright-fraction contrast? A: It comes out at -0.2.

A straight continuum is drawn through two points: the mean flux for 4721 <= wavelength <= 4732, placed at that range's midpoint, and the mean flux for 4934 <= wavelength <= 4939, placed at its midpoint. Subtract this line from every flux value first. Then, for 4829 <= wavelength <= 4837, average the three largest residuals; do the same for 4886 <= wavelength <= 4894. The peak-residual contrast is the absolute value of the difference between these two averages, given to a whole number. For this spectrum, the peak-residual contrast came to 4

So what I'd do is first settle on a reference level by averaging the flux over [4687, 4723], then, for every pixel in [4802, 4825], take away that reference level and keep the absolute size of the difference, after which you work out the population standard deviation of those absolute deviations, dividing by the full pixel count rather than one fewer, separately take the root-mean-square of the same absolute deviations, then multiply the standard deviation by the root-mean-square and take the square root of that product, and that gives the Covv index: 3.5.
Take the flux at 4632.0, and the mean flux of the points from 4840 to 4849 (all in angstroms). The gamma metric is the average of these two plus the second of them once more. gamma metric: 119.3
